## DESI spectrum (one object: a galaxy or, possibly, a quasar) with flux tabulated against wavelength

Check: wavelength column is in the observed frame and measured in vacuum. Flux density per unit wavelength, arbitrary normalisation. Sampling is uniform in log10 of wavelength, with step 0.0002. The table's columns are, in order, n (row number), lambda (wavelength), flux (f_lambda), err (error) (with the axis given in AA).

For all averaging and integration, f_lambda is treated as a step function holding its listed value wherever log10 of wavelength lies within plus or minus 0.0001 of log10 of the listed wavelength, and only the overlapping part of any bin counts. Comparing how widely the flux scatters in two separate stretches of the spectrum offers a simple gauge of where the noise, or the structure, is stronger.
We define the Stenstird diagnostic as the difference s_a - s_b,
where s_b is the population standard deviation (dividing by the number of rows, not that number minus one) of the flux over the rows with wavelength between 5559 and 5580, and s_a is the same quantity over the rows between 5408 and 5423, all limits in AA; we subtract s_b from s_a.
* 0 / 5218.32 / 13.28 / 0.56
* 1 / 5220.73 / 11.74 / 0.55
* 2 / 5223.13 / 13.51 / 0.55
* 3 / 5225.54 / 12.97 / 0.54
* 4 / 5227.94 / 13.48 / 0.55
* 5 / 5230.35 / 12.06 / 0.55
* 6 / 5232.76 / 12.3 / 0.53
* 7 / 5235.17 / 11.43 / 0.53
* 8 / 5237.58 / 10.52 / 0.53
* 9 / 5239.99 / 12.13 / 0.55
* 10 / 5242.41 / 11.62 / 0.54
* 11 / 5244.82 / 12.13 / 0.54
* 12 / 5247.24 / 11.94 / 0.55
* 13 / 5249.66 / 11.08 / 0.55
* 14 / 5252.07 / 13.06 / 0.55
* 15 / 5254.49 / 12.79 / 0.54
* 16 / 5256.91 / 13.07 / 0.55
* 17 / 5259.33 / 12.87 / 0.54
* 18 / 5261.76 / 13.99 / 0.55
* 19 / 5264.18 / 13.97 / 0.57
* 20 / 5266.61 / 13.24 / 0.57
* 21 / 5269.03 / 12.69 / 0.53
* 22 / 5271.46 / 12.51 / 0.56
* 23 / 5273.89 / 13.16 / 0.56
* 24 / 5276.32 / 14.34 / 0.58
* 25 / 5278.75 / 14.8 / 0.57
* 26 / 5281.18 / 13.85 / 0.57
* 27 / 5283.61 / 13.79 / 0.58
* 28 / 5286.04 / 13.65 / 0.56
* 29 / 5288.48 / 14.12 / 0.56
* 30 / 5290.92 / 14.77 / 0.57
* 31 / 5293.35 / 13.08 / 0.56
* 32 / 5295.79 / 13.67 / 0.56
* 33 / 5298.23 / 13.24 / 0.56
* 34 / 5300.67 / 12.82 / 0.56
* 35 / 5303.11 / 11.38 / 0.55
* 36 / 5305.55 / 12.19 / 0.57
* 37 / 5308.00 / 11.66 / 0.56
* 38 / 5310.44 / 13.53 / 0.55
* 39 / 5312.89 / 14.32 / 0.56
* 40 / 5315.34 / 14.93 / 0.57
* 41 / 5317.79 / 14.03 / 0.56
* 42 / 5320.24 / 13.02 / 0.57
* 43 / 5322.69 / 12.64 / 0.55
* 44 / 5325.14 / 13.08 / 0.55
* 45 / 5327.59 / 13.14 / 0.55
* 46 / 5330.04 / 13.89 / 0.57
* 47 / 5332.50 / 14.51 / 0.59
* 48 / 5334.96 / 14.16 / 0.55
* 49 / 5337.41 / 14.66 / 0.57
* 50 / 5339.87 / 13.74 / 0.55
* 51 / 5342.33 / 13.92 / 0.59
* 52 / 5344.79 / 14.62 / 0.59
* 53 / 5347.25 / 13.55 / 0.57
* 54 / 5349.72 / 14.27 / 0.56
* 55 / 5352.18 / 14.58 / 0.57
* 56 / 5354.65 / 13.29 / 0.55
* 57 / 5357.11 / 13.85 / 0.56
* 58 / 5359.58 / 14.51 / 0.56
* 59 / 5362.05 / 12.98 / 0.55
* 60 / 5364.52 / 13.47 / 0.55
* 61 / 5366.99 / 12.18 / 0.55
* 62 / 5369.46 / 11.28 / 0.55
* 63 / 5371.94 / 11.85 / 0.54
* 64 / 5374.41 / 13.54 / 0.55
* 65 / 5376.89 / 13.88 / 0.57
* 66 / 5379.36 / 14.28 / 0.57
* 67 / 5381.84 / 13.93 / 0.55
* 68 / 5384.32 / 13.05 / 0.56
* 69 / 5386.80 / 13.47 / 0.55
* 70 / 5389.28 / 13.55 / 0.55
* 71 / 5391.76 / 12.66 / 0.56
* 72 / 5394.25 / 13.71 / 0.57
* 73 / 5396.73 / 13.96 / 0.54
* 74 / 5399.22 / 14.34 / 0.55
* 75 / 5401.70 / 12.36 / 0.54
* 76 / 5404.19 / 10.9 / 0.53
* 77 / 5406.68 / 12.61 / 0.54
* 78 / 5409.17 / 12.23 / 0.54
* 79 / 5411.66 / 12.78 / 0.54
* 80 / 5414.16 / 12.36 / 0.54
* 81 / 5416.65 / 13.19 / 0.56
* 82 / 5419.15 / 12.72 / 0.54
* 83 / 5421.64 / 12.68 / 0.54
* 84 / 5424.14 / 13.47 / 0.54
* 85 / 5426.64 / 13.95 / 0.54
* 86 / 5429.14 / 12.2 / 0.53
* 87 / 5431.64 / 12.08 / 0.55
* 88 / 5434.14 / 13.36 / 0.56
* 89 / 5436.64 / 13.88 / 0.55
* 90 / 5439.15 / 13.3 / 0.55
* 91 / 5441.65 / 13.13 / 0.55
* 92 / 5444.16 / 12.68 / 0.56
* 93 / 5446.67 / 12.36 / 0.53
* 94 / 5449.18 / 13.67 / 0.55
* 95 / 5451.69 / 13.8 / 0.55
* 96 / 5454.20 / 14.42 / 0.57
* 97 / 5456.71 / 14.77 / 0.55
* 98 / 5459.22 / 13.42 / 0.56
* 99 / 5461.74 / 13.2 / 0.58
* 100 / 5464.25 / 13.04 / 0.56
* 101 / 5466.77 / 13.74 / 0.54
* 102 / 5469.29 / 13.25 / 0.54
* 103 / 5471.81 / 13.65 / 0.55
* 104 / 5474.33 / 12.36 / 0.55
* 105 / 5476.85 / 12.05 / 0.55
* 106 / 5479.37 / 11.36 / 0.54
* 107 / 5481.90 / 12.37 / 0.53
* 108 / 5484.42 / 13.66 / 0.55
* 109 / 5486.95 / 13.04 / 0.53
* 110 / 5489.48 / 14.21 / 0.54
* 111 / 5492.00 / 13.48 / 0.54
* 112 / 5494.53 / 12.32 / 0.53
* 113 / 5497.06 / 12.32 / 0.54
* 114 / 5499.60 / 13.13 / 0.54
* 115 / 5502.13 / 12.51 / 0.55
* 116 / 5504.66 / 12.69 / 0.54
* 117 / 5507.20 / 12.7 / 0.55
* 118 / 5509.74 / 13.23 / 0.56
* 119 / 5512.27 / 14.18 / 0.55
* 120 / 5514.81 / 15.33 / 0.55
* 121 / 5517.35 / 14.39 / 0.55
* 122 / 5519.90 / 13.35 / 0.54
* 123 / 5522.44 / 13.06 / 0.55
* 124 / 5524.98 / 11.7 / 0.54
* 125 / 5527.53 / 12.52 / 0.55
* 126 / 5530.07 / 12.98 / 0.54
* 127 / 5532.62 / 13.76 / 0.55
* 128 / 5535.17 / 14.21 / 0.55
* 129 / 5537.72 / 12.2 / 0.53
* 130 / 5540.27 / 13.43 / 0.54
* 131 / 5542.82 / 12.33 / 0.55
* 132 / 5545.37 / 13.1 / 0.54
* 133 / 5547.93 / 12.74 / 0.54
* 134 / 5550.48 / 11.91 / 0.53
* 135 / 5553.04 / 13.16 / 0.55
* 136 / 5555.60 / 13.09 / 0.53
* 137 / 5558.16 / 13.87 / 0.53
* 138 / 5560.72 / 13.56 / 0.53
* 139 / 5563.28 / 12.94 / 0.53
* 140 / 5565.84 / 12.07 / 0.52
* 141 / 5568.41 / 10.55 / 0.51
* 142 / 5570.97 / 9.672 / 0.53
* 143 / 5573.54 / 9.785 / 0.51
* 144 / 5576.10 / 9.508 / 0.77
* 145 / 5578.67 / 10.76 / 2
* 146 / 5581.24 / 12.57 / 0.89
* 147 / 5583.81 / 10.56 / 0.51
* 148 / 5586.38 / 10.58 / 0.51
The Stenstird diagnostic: -1.2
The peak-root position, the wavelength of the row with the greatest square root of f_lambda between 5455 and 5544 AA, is 5514.81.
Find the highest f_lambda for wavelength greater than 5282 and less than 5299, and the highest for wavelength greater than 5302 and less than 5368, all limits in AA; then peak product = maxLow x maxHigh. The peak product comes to 221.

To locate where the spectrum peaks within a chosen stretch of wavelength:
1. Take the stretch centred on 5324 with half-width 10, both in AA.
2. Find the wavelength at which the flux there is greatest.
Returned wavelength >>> 5315.34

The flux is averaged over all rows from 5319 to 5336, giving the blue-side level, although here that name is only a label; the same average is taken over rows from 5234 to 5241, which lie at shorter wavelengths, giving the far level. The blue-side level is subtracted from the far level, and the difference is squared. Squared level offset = 5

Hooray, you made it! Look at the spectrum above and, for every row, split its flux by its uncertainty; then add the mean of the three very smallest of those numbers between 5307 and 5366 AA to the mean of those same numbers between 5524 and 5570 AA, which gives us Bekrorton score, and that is 46.0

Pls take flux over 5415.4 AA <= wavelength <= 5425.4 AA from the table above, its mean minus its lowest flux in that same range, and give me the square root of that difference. 0.6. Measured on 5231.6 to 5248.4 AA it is 1.1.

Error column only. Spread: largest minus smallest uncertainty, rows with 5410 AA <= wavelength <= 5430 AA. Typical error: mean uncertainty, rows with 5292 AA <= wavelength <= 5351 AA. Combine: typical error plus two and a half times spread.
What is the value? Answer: 0.638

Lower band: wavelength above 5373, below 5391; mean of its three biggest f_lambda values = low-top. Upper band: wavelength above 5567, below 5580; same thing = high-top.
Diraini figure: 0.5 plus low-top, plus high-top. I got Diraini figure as 24.9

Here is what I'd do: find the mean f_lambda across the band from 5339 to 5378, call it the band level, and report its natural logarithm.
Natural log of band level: 2.60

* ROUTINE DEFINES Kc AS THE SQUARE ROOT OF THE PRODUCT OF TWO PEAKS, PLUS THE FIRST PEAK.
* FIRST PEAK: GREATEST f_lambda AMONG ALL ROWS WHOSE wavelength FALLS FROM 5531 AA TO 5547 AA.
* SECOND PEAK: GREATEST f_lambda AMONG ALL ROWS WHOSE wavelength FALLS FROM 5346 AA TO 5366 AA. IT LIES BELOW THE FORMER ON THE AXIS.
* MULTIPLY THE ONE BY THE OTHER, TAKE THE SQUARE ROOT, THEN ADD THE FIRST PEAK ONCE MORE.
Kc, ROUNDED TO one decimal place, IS 28.6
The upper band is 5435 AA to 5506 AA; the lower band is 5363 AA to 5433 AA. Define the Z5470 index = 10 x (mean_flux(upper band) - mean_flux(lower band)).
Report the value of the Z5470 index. 2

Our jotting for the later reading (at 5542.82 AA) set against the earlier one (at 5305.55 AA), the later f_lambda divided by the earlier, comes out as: 1.01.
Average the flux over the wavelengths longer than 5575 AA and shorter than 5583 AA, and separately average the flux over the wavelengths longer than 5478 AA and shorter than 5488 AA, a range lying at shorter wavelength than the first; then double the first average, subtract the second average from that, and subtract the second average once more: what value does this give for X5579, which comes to -3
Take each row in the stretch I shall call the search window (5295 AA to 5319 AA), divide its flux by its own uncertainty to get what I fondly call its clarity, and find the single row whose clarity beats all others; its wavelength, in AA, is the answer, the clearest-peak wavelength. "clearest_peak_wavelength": 5315.34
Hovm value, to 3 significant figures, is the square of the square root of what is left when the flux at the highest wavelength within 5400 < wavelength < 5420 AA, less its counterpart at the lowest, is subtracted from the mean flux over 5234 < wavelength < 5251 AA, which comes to 11.2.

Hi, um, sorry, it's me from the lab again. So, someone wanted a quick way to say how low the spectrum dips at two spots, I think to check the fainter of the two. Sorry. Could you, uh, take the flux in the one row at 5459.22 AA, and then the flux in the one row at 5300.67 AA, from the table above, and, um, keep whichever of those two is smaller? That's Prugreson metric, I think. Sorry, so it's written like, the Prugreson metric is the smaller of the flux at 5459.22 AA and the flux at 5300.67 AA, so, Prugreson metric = 12.8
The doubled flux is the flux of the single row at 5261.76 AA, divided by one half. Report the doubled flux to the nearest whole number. 28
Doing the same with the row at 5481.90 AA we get 25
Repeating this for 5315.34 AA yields 30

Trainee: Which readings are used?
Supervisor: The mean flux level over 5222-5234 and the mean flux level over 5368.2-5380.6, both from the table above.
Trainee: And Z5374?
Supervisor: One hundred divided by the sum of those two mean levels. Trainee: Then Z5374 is 3.87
